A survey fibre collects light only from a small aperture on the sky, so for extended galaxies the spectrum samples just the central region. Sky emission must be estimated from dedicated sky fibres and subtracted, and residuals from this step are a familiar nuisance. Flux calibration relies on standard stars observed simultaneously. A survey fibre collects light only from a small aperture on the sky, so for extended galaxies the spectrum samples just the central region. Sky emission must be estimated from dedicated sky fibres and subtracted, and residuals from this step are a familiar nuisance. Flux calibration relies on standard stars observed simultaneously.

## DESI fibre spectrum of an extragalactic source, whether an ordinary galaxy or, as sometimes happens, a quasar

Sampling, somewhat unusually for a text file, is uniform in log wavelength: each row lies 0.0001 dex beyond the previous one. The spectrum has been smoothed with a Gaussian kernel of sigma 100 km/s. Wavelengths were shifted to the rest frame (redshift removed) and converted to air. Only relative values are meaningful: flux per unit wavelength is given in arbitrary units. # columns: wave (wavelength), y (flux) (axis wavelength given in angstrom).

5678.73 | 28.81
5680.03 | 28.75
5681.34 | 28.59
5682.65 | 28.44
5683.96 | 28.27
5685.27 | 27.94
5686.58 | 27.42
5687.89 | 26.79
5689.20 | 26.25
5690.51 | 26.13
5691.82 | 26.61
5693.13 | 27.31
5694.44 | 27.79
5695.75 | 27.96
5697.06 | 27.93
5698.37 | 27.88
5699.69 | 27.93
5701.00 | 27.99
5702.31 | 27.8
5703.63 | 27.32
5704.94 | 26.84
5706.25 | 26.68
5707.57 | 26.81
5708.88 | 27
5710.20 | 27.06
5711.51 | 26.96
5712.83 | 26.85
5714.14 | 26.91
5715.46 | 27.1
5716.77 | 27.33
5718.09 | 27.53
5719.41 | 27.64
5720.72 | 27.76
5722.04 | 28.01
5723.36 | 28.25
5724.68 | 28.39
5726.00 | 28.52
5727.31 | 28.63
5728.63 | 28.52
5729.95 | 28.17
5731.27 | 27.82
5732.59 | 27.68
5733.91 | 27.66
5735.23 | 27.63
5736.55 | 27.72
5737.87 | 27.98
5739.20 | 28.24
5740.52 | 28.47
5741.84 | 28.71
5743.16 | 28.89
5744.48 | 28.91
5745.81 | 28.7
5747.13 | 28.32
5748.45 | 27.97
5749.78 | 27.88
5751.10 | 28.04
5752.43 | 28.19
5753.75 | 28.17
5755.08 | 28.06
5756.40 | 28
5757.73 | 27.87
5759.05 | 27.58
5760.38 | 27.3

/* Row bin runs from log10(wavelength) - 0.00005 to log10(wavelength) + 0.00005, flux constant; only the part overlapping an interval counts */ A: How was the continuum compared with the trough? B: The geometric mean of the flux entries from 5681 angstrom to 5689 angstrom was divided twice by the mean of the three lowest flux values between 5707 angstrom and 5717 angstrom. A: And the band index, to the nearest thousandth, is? 0.039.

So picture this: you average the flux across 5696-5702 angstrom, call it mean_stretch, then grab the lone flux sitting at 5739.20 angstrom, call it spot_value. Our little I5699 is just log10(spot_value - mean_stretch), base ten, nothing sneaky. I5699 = -0.5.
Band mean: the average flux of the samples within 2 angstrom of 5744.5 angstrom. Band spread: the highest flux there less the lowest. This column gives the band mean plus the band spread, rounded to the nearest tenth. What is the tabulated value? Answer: 29.0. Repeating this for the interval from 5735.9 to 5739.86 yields 28.5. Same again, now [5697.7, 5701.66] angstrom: 28.0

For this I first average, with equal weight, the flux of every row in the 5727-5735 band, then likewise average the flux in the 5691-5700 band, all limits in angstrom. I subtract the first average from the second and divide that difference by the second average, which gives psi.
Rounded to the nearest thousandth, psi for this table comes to -0.016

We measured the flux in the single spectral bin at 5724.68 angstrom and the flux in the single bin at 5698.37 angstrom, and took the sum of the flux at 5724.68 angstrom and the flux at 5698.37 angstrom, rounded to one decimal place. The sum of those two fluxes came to 56.3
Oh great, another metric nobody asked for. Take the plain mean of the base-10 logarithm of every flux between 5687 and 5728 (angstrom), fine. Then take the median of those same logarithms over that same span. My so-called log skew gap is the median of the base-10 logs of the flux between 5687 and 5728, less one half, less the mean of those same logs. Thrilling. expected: -0.501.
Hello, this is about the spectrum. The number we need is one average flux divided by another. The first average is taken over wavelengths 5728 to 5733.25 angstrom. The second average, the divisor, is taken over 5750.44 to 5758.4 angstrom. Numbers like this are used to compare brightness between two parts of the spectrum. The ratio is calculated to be 1.00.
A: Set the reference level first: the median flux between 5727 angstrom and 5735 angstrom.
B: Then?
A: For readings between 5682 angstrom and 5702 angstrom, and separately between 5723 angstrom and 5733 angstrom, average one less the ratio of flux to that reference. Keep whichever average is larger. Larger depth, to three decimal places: 0.017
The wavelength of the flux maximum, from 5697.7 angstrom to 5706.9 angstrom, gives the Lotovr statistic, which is 5701.00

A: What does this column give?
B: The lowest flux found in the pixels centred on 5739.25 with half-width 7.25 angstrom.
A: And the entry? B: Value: 27.63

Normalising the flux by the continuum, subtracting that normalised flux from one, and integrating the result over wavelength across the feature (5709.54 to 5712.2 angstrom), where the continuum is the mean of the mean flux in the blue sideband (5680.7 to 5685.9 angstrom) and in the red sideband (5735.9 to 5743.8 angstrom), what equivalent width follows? 0.12 angstrom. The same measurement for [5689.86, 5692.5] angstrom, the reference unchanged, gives 0.18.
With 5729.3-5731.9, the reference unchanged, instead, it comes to 0.03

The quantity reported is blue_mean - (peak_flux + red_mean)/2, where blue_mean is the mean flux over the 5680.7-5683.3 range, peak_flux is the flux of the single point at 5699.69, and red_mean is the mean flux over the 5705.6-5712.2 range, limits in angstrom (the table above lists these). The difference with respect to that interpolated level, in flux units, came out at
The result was 1.1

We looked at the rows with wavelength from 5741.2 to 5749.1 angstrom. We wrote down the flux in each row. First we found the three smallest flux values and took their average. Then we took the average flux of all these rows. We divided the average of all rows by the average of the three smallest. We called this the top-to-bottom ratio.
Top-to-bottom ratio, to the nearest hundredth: 1.01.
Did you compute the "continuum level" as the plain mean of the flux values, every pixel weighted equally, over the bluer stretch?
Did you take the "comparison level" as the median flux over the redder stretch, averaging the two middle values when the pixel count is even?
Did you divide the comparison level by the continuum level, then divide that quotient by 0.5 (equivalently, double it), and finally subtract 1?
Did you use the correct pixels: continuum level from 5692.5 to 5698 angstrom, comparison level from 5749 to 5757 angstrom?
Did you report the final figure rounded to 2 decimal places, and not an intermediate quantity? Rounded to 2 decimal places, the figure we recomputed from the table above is 1.02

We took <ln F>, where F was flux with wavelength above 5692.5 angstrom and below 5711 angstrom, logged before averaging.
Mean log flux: 3.31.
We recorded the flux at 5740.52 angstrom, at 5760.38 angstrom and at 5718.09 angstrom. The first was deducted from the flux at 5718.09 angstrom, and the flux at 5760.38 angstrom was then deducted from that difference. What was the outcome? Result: -28.2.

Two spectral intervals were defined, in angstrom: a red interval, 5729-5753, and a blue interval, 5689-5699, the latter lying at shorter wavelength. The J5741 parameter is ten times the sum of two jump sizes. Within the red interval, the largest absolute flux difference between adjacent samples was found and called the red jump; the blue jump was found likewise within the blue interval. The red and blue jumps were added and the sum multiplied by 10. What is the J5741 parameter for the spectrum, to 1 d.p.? 10.8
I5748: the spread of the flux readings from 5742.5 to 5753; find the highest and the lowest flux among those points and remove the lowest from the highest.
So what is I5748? 1.0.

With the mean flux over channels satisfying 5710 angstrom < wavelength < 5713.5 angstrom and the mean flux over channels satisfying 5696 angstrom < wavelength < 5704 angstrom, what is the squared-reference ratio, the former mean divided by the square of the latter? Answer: 0.0349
